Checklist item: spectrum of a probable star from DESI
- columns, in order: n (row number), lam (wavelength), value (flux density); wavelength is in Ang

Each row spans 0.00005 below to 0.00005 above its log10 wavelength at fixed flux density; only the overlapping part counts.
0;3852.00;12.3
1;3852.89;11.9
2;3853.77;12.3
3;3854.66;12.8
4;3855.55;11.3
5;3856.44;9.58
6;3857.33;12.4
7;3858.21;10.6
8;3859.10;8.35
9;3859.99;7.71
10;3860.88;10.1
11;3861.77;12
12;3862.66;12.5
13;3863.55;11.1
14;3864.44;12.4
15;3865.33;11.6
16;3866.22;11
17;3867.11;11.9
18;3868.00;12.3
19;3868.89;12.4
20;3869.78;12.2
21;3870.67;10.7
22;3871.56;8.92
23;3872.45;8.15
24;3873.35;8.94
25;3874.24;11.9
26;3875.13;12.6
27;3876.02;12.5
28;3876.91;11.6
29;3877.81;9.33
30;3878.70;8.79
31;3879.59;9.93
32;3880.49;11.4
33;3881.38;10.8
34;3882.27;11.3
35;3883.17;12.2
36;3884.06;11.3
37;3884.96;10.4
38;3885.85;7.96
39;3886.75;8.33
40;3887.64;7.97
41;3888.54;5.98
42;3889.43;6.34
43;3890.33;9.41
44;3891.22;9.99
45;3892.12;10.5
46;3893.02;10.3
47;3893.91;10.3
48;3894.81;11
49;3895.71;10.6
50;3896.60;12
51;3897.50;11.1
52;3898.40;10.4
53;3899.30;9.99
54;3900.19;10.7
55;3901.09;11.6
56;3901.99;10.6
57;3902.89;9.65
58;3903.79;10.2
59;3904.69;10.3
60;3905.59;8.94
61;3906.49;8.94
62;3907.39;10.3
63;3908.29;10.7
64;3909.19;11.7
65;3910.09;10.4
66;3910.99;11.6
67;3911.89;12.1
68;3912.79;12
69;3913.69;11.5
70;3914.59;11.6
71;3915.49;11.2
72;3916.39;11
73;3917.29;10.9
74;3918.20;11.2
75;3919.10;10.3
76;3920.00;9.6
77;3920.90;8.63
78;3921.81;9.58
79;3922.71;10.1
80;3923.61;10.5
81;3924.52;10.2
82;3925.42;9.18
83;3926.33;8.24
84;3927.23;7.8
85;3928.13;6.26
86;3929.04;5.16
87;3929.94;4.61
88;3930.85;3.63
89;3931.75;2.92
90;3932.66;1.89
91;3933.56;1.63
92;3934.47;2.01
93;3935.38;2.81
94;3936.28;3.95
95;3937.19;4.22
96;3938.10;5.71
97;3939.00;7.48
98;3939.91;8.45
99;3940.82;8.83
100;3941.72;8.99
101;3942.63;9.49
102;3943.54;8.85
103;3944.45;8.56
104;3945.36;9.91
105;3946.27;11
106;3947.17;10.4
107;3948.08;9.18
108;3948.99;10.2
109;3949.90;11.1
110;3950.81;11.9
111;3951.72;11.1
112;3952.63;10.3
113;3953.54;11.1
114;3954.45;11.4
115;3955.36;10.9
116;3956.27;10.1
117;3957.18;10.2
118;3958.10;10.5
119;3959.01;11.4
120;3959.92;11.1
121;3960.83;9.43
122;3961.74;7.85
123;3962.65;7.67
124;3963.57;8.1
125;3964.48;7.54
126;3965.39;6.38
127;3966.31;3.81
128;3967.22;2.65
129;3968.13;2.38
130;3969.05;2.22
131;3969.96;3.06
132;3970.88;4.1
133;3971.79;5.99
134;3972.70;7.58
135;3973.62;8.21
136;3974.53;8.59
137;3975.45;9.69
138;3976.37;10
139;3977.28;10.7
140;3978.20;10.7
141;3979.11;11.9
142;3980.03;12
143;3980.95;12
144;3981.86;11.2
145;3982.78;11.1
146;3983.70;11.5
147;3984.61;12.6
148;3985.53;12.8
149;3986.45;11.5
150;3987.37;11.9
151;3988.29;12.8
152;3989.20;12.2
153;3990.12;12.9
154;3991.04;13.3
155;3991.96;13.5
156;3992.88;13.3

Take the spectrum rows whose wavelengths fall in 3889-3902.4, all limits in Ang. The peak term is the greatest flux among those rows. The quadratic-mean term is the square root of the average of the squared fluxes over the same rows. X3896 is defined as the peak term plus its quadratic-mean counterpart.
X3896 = 22.4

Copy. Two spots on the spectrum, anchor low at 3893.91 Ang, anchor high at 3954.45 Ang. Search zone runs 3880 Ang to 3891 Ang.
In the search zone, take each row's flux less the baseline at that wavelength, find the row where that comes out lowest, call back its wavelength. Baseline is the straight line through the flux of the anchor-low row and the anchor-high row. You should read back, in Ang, 3888.54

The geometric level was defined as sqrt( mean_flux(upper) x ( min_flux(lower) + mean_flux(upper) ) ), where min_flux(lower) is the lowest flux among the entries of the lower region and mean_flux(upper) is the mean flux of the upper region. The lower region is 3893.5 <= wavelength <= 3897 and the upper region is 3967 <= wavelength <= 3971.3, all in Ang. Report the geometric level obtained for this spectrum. 6.2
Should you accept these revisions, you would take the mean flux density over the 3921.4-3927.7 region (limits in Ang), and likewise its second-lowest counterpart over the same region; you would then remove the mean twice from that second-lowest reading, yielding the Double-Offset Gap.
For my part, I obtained -10.5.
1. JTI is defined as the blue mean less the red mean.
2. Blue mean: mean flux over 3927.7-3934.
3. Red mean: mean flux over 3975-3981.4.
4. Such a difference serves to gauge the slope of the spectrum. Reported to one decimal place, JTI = -7.3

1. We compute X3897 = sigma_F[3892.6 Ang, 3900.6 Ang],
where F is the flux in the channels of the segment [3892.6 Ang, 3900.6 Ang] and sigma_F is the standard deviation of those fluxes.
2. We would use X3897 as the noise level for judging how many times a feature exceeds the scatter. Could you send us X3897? 0.6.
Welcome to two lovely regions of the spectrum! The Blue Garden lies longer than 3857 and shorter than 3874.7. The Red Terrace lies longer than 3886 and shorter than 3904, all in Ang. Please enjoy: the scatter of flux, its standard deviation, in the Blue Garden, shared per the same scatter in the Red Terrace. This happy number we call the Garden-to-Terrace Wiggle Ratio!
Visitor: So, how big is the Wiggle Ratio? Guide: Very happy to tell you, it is 1.02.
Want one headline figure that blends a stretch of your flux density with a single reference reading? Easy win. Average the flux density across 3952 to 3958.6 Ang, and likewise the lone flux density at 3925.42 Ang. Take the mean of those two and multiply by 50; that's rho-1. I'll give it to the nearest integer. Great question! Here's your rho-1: 496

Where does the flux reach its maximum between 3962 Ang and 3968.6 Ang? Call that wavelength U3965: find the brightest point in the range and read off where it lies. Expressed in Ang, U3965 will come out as 3963.57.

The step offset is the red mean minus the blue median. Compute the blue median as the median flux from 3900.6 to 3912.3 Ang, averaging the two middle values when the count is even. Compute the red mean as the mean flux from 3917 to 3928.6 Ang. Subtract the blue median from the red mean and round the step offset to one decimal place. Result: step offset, -1.0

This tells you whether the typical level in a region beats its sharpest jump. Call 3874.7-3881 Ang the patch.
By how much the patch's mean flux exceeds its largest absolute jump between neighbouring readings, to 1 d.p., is 8.6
